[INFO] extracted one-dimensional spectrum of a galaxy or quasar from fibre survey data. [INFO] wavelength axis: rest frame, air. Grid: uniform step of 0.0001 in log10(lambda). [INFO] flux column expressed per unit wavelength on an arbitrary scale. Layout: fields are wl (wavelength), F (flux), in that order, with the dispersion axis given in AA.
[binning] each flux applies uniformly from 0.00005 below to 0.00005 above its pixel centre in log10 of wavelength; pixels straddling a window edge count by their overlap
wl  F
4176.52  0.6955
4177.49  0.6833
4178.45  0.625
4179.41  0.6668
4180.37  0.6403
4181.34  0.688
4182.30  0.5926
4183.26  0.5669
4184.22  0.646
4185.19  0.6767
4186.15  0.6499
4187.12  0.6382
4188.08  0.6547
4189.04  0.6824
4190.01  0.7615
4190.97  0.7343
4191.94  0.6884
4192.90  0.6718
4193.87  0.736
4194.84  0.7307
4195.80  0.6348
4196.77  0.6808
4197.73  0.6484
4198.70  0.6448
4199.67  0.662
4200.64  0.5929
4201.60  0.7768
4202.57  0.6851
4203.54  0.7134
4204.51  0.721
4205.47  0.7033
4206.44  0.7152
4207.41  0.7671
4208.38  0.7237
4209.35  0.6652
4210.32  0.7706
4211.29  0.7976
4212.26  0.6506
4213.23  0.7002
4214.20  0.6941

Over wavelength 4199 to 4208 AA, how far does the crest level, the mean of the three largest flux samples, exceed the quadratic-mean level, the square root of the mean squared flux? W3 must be 0.049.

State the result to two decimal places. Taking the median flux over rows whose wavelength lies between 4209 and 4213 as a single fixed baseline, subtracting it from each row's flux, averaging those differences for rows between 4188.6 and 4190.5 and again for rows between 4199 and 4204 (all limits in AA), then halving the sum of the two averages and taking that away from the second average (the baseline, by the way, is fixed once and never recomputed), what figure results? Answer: -0.02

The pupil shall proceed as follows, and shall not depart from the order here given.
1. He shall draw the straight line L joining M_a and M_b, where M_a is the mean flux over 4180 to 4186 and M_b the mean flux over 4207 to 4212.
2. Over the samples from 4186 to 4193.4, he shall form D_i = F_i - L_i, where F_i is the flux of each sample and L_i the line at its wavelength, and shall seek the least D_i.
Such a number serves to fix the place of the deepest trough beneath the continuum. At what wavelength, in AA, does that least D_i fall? 4187.12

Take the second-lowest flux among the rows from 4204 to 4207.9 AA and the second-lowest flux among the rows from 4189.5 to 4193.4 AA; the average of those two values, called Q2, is 0.702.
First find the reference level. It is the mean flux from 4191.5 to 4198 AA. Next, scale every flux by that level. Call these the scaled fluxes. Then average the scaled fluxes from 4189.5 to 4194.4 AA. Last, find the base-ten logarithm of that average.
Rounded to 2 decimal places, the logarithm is 0.02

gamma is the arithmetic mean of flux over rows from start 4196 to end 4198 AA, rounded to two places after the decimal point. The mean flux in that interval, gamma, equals 0.66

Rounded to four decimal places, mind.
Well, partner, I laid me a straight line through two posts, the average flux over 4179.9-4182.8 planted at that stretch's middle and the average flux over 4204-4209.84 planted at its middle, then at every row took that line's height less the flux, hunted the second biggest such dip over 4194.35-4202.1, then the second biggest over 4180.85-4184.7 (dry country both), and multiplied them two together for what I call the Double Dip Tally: 0.0024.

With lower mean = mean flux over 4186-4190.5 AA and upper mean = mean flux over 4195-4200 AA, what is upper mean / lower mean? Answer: 0.97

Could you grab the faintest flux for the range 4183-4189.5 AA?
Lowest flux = 0.5669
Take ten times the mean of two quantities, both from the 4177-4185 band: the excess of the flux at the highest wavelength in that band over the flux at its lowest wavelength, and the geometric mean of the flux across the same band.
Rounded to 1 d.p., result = 3.0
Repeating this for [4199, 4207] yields 3.7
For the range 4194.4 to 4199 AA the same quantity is 2.9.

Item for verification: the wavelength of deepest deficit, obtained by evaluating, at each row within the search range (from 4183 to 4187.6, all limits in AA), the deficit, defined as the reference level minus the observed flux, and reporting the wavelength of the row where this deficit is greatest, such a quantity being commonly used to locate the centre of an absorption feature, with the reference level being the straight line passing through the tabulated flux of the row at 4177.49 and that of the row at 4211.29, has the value 4183.26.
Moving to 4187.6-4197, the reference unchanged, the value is 4195.80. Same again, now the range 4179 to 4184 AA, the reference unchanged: 4183.26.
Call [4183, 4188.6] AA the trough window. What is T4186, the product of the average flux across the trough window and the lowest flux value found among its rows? 0.36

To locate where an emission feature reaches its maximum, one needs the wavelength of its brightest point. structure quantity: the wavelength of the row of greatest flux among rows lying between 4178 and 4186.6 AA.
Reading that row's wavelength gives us 4181.34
